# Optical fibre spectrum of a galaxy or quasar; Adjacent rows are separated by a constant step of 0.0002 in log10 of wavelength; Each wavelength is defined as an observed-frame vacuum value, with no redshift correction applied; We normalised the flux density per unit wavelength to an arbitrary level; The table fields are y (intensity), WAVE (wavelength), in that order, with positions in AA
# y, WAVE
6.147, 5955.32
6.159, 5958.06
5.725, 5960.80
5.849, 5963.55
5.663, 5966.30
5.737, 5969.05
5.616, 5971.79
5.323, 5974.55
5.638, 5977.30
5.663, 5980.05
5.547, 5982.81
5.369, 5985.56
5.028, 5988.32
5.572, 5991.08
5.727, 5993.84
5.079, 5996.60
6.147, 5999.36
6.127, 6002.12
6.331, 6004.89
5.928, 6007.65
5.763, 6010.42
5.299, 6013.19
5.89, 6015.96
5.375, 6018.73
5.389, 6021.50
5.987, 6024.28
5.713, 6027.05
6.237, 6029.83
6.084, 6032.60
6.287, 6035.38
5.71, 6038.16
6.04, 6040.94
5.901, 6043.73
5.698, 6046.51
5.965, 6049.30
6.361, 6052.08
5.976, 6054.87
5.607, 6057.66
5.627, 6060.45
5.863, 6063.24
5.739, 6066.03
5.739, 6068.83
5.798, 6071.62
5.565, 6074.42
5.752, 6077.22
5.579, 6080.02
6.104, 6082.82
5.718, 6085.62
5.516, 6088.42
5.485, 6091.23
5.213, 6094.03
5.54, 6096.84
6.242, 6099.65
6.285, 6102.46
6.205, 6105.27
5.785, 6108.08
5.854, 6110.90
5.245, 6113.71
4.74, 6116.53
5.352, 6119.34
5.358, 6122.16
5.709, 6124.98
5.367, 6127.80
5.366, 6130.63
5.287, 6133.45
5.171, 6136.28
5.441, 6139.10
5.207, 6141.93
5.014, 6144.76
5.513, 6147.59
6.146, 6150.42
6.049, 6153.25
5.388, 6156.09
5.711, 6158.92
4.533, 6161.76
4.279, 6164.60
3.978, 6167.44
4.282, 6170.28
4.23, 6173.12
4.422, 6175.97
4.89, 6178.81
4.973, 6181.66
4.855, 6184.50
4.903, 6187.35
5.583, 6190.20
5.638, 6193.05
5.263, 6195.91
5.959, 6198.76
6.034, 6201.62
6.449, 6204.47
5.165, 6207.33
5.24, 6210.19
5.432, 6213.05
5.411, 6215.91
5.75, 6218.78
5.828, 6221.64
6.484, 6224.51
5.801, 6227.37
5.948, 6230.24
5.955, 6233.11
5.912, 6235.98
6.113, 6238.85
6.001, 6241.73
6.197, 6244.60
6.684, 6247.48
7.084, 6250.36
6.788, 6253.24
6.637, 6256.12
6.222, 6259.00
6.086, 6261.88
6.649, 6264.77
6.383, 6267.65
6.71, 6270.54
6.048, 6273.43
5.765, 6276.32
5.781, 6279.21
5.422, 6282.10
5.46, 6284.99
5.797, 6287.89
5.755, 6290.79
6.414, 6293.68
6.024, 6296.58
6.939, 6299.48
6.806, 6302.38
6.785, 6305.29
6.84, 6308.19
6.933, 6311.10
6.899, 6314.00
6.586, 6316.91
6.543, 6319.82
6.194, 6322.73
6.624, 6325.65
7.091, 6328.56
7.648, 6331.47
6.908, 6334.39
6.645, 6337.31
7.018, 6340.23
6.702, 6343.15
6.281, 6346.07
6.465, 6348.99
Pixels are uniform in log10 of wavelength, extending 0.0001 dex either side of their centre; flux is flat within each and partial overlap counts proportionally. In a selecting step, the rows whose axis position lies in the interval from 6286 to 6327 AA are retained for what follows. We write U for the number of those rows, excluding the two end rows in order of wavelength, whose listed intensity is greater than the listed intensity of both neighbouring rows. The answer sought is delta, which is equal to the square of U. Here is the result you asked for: 9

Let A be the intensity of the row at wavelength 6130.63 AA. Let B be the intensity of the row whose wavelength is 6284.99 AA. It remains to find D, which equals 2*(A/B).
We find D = 1.97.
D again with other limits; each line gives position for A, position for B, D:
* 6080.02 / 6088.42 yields 2.02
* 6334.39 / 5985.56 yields 2.57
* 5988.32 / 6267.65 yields 1.58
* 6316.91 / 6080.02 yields 2.36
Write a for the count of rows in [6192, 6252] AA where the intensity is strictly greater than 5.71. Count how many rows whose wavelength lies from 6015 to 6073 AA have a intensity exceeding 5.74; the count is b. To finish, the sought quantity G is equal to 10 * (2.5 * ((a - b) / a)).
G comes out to 5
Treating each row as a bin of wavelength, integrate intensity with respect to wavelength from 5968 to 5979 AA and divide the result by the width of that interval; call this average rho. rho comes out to 5.58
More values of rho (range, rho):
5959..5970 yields 5.76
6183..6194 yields 5.23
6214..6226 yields 5.85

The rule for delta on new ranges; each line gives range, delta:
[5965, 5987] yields 4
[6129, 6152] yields 1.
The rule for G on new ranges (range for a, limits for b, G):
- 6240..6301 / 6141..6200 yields 21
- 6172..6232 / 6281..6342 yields -34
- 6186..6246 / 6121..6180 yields 21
